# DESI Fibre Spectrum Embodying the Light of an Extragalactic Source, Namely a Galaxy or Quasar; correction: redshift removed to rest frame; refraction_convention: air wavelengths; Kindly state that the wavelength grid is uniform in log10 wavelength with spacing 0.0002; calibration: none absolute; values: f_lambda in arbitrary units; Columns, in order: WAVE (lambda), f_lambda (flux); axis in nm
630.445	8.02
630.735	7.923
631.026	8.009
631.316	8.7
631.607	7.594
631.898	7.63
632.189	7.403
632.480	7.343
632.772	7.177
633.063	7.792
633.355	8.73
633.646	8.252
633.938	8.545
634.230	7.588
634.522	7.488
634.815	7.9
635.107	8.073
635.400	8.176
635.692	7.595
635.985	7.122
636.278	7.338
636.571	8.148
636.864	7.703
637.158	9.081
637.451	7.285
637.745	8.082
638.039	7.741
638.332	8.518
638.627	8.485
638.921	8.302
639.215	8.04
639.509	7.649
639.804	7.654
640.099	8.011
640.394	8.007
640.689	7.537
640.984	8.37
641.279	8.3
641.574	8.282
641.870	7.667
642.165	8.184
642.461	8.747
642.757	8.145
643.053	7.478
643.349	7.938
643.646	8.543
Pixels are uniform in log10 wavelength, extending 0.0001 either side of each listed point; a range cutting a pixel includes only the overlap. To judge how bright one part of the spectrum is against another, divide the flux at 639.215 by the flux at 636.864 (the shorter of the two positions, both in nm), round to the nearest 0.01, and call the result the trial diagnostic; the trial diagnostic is 1.04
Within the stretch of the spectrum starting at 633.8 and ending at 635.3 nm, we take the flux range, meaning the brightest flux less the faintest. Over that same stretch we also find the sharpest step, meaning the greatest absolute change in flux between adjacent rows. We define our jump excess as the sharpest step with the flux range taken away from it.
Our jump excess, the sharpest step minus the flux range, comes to -0.10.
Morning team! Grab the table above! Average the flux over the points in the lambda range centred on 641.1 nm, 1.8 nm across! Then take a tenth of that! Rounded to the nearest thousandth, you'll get 0.803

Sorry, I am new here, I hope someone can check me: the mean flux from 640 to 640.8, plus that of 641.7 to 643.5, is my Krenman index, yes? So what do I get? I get 15.9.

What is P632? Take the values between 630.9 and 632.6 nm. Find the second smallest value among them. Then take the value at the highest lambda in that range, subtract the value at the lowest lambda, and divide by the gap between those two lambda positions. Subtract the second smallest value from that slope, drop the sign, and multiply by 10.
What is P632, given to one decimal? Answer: 78.6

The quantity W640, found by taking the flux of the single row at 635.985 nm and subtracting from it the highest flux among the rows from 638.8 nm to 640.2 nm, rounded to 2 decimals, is -1.18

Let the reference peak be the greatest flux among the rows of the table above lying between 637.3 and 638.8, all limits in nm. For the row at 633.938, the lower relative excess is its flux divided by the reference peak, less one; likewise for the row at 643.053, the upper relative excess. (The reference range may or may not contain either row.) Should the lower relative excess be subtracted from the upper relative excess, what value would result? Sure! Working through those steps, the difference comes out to -0.13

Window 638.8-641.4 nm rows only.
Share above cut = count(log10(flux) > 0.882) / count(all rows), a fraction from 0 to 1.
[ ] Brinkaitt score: 0.89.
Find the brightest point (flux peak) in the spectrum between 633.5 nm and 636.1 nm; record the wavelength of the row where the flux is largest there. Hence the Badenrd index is 633.938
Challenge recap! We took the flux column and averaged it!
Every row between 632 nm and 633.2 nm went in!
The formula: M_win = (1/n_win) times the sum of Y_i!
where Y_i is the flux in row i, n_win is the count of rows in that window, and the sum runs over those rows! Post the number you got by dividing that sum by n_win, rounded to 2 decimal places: 7.43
